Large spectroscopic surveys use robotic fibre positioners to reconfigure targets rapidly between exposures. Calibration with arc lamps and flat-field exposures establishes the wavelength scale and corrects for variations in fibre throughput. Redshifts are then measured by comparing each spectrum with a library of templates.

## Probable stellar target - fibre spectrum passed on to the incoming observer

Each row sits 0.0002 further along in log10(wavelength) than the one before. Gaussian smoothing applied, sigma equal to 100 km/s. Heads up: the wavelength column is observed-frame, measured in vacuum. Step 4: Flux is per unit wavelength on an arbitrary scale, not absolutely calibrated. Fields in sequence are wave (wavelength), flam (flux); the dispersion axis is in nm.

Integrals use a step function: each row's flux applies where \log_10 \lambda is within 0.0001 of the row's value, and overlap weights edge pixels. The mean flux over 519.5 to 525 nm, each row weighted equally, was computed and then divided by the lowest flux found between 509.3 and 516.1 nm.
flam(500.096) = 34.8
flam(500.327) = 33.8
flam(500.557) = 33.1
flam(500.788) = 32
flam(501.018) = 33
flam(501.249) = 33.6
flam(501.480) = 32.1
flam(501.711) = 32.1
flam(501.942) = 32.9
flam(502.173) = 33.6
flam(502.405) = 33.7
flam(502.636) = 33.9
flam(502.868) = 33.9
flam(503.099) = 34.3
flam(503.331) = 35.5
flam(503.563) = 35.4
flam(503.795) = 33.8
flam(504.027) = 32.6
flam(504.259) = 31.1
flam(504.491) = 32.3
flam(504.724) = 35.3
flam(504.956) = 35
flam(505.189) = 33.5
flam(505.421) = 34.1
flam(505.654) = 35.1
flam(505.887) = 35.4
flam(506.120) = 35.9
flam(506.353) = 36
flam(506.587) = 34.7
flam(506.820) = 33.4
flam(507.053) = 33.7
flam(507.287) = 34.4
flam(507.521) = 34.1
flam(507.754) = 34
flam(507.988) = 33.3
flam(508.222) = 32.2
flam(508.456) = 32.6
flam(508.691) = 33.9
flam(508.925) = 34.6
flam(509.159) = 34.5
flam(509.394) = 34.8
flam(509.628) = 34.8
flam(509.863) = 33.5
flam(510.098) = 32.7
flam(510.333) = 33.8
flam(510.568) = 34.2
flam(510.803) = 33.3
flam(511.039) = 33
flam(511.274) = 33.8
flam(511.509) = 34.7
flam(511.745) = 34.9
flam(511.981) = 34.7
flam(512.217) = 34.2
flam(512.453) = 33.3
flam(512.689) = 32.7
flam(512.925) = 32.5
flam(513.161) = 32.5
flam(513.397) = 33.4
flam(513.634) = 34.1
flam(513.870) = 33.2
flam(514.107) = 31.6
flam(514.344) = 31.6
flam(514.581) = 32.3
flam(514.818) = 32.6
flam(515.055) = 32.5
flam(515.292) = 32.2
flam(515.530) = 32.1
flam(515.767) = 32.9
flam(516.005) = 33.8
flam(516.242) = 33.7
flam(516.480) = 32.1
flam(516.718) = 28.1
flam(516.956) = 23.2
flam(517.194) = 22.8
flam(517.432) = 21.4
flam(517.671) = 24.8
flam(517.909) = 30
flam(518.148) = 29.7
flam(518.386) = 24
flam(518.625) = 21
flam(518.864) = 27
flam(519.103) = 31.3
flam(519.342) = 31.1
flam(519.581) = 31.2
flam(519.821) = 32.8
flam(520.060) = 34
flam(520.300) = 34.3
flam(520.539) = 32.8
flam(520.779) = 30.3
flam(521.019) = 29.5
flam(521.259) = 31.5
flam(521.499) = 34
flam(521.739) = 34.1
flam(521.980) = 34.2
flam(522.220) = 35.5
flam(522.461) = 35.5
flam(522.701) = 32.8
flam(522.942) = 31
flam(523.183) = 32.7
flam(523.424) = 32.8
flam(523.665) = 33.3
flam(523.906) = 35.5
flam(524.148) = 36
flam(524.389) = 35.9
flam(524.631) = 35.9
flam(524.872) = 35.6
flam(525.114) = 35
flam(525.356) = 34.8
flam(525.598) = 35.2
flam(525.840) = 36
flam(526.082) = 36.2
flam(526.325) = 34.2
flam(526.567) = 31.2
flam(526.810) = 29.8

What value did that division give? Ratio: 1.06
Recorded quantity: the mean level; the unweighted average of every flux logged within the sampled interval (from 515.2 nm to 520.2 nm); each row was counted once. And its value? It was 29.0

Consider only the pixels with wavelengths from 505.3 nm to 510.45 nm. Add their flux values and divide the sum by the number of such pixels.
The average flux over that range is 34.2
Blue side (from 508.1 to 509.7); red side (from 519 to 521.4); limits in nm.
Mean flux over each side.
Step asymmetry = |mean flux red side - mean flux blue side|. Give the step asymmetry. 2.0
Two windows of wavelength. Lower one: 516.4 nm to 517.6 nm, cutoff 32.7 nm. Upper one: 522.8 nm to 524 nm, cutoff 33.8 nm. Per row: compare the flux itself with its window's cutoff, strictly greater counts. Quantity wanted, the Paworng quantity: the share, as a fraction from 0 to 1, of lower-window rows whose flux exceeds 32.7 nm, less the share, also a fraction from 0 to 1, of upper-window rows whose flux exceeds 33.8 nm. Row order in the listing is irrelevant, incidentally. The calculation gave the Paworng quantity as -0.2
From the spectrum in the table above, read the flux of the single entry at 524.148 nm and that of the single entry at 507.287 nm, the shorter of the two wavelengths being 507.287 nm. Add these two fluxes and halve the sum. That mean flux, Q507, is 35.2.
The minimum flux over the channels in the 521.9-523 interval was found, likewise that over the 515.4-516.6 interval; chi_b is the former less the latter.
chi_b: -1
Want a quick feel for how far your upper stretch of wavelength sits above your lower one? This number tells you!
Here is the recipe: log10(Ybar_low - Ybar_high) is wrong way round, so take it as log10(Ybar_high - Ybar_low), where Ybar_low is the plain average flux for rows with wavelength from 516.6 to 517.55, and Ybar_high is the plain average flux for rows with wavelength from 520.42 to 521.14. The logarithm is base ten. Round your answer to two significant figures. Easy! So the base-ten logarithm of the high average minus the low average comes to 0.84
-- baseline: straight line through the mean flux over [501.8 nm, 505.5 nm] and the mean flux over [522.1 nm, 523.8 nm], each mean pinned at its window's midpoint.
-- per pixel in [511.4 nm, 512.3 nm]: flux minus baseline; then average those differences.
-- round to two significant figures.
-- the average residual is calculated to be 1.0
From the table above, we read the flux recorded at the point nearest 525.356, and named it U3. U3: 34.8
